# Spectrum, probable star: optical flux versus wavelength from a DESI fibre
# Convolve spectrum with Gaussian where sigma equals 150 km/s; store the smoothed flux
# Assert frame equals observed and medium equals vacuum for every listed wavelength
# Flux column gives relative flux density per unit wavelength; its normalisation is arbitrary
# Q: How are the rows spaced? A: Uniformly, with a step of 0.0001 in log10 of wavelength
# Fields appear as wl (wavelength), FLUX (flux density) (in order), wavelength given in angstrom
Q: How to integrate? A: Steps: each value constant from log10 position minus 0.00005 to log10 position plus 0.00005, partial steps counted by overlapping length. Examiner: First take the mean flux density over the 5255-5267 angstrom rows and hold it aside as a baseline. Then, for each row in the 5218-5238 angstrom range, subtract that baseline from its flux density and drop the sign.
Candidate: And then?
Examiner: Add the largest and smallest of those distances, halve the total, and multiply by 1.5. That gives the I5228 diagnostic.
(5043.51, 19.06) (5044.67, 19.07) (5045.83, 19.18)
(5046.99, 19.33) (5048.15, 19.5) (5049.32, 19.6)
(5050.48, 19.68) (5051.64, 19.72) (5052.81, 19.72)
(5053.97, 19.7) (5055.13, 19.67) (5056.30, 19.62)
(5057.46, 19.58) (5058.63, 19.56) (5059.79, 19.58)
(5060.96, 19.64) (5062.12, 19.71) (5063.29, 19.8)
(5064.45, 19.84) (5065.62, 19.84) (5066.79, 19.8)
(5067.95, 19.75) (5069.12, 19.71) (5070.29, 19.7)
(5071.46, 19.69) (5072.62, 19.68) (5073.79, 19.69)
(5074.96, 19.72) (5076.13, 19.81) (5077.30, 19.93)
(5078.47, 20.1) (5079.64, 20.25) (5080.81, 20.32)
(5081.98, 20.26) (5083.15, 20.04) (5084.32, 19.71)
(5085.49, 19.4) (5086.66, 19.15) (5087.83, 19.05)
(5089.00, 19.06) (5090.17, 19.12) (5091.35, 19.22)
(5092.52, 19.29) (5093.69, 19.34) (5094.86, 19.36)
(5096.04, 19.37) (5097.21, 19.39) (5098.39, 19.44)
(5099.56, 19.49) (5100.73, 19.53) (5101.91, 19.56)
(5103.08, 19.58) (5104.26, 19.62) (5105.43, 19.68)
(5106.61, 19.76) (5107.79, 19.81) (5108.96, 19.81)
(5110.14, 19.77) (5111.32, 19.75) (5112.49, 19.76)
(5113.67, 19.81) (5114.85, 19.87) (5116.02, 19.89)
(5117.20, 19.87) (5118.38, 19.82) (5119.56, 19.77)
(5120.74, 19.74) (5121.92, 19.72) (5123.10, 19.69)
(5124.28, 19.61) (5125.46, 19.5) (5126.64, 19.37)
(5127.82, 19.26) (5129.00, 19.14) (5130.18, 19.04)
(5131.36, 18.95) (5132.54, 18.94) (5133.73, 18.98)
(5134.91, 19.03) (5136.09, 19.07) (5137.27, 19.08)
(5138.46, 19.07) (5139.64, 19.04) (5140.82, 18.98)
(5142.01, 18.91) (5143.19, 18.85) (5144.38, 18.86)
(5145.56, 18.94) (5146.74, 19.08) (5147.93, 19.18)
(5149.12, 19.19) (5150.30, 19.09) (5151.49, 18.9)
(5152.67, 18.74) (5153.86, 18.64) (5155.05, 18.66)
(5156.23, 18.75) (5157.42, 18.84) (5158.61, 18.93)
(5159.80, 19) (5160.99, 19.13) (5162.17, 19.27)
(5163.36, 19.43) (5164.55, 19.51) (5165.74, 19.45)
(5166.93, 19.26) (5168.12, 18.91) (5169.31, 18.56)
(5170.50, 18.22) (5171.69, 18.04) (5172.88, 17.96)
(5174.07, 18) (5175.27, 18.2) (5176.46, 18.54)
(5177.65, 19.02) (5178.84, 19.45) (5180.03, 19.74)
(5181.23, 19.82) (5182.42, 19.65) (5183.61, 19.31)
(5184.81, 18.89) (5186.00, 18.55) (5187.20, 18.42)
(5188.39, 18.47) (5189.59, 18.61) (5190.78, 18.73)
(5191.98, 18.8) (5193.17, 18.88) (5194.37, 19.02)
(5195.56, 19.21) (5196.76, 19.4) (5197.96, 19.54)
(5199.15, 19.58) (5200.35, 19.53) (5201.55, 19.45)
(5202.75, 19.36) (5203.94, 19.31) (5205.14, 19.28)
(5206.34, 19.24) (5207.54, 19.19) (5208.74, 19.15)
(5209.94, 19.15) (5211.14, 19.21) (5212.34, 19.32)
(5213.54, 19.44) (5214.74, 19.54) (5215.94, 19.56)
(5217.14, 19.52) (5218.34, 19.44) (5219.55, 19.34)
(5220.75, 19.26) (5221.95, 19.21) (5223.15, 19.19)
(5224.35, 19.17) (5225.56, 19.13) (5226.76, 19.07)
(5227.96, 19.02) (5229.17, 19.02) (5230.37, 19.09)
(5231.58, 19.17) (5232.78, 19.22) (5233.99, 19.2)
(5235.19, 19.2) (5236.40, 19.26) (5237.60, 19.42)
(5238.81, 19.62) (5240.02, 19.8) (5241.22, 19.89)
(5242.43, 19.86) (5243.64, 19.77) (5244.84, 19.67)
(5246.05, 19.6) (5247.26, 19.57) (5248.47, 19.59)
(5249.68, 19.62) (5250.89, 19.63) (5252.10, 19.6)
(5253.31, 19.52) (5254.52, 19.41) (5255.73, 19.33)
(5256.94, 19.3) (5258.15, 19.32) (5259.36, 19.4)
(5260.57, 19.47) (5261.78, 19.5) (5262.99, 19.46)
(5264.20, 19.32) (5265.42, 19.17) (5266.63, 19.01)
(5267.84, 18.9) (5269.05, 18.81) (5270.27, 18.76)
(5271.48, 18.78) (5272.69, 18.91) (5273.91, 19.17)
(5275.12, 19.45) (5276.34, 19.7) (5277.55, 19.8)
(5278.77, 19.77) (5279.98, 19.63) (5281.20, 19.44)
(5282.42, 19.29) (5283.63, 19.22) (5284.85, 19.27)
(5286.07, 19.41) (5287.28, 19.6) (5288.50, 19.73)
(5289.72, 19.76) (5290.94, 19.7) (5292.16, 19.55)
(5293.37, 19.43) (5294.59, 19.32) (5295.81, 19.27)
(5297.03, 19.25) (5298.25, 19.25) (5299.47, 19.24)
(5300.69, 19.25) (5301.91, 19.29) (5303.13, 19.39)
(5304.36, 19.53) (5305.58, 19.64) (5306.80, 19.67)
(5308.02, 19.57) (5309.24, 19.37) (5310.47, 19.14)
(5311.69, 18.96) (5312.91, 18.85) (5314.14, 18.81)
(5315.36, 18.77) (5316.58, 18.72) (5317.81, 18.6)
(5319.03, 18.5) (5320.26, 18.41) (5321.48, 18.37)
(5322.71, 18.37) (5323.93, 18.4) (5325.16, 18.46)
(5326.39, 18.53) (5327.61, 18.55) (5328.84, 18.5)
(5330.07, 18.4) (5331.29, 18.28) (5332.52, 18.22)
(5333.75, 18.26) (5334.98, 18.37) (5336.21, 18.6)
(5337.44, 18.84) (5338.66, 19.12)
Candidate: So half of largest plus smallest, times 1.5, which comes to 0.24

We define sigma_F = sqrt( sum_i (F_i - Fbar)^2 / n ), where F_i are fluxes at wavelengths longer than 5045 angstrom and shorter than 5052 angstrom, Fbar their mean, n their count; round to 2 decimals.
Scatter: 0.19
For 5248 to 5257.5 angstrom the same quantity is 0.13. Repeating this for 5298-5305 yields 0.10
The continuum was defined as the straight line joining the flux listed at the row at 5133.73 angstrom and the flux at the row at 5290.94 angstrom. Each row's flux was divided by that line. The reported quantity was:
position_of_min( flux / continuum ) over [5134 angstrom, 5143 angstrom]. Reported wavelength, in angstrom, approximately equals 5142.01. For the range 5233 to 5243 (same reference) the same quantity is 5235.19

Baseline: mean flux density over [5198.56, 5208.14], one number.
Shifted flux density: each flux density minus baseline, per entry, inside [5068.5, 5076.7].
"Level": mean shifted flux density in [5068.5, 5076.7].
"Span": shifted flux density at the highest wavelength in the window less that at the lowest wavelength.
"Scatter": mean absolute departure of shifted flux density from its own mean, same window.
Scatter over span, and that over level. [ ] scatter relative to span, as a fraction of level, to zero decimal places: 1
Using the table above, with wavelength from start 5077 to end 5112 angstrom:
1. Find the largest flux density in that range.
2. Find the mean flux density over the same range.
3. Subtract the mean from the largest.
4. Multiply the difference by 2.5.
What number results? 1.8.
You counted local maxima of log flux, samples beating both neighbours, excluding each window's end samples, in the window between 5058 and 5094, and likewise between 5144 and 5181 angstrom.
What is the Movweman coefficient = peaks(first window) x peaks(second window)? 2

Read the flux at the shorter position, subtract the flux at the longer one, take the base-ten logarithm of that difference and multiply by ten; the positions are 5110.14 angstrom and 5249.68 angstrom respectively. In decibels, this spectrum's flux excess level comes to -8.2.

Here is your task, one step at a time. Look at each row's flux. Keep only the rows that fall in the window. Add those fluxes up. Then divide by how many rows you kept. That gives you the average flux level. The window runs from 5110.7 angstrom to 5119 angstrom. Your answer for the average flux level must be 19.8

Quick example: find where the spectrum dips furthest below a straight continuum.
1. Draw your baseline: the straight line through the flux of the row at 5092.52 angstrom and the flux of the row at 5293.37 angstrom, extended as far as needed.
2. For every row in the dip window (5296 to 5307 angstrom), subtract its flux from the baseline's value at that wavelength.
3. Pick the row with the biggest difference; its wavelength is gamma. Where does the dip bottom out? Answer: 5299.47 angstrom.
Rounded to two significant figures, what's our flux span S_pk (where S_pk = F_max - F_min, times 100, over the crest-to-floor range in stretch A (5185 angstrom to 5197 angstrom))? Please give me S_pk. 98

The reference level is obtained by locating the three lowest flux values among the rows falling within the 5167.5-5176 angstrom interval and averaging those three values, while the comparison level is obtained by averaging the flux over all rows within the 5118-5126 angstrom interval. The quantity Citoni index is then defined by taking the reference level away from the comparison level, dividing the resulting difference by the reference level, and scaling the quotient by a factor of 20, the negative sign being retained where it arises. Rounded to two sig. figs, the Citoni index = 1.9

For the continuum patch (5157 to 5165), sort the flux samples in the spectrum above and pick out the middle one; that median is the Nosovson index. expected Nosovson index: 19.1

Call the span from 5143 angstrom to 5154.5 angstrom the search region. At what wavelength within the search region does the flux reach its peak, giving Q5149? 5149.12 angstrom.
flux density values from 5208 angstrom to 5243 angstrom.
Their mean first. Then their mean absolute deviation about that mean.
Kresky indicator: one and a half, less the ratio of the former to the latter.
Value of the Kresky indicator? -97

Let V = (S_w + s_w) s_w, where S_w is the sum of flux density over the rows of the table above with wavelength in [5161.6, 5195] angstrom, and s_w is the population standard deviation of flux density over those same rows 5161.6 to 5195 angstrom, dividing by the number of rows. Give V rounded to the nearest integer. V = 285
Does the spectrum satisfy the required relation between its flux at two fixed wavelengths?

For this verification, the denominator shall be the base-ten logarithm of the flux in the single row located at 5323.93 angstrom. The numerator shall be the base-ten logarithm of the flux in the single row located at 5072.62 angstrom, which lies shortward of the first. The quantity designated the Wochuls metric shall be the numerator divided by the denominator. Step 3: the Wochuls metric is 1.023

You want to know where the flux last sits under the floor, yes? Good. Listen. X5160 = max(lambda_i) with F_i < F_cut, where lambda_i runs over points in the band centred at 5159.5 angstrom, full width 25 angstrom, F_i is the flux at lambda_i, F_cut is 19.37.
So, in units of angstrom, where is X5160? 5171.69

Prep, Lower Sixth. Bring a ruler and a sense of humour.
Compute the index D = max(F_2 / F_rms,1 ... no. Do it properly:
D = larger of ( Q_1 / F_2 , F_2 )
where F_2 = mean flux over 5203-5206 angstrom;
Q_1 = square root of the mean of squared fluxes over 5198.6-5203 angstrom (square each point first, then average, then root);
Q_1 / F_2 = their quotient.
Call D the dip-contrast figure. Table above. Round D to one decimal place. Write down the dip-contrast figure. 19.3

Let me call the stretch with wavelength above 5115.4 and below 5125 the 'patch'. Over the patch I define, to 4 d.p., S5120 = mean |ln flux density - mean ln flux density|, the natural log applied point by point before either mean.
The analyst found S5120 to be 0.0037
